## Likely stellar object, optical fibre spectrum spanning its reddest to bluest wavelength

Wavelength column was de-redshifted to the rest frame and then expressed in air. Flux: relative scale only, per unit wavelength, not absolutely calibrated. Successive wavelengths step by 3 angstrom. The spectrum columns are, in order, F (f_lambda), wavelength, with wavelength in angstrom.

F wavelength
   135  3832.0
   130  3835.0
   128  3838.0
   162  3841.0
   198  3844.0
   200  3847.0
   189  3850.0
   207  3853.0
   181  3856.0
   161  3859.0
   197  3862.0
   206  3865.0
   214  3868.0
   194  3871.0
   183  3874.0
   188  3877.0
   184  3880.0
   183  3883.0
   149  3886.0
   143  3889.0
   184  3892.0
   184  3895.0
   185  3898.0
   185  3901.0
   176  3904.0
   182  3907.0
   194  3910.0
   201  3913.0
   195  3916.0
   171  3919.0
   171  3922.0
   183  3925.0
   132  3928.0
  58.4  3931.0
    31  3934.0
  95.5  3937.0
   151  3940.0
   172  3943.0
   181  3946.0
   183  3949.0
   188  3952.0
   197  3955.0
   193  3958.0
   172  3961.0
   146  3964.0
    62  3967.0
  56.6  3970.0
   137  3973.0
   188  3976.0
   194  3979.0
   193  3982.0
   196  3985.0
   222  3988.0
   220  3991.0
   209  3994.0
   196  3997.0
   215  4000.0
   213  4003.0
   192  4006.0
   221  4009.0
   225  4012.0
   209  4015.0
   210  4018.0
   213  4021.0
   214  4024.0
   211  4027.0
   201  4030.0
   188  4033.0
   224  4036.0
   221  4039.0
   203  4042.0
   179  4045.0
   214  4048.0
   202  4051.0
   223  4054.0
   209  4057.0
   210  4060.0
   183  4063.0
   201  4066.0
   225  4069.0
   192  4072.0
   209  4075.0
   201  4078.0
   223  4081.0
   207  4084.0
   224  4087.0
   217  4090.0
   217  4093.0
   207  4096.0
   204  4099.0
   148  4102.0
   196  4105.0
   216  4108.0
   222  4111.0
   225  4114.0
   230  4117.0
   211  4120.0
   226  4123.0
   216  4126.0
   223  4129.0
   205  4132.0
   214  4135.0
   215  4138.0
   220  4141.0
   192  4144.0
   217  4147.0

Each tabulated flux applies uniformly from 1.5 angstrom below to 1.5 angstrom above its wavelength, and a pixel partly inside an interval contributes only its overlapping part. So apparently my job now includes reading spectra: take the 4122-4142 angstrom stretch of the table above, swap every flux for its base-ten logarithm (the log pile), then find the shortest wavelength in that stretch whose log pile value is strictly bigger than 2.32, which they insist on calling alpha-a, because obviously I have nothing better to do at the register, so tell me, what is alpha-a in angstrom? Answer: 4123.0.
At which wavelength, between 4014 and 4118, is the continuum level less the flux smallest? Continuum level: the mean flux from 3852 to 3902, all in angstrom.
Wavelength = 4117.0 angstrom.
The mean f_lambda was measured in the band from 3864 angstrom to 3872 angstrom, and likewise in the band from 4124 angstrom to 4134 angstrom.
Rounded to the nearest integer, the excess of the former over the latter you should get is -10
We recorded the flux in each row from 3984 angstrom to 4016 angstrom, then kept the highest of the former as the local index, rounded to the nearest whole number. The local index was 225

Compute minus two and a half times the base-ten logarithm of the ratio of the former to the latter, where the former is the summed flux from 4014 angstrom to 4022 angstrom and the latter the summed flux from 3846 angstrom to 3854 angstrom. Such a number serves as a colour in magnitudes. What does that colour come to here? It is -0.06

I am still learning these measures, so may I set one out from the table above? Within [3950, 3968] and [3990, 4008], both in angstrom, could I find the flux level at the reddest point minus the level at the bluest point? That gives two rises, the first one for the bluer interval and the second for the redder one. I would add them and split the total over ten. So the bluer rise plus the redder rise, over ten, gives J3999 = -15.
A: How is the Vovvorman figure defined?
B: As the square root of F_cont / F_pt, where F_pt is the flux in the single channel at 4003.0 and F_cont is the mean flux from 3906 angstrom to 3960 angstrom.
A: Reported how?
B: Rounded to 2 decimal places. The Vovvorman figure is 0.87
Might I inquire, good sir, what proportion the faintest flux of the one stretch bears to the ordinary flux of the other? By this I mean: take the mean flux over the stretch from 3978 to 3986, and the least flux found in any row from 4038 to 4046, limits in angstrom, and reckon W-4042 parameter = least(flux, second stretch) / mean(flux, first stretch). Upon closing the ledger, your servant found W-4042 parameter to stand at 0.92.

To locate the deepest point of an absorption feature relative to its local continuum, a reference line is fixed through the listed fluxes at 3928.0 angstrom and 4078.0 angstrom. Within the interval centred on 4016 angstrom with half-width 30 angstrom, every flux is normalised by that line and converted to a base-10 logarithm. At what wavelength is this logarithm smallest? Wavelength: 4045.0 angstrom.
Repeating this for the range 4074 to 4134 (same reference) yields 4102.0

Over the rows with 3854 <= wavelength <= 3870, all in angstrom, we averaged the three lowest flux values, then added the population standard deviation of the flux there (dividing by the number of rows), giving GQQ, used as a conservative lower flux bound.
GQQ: 199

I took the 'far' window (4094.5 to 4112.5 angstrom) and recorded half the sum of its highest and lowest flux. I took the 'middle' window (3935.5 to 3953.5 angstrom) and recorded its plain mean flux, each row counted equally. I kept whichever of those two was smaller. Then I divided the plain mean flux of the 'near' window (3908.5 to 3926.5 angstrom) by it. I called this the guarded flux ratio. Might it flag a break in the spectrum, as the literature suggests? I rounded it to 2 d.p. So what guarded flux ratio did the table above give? 1.15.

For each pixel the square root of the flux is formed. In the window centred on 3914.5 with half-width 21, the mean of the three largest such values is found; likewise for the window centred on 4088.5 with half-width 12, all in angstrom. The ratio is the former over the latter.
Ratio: 0.94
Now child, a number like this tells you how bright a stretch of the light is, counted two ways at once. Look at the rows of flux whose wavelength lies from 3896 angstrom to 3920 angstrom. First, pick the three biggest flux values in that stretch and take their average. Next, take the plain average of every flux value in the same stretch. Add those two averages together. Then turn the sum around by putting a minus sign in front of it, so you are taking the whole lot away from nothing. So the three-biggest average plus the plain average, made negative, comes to -383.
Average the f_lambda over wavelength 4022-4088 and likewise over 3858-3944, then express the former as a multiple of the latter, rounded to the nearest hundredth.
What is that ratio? 1.24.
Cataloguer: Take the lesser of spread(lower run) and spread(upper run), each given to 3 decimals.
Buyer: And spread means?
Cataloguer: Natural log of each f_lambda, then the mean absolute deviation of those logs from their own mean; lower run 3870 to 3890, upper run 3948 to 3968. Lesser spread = 0.100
